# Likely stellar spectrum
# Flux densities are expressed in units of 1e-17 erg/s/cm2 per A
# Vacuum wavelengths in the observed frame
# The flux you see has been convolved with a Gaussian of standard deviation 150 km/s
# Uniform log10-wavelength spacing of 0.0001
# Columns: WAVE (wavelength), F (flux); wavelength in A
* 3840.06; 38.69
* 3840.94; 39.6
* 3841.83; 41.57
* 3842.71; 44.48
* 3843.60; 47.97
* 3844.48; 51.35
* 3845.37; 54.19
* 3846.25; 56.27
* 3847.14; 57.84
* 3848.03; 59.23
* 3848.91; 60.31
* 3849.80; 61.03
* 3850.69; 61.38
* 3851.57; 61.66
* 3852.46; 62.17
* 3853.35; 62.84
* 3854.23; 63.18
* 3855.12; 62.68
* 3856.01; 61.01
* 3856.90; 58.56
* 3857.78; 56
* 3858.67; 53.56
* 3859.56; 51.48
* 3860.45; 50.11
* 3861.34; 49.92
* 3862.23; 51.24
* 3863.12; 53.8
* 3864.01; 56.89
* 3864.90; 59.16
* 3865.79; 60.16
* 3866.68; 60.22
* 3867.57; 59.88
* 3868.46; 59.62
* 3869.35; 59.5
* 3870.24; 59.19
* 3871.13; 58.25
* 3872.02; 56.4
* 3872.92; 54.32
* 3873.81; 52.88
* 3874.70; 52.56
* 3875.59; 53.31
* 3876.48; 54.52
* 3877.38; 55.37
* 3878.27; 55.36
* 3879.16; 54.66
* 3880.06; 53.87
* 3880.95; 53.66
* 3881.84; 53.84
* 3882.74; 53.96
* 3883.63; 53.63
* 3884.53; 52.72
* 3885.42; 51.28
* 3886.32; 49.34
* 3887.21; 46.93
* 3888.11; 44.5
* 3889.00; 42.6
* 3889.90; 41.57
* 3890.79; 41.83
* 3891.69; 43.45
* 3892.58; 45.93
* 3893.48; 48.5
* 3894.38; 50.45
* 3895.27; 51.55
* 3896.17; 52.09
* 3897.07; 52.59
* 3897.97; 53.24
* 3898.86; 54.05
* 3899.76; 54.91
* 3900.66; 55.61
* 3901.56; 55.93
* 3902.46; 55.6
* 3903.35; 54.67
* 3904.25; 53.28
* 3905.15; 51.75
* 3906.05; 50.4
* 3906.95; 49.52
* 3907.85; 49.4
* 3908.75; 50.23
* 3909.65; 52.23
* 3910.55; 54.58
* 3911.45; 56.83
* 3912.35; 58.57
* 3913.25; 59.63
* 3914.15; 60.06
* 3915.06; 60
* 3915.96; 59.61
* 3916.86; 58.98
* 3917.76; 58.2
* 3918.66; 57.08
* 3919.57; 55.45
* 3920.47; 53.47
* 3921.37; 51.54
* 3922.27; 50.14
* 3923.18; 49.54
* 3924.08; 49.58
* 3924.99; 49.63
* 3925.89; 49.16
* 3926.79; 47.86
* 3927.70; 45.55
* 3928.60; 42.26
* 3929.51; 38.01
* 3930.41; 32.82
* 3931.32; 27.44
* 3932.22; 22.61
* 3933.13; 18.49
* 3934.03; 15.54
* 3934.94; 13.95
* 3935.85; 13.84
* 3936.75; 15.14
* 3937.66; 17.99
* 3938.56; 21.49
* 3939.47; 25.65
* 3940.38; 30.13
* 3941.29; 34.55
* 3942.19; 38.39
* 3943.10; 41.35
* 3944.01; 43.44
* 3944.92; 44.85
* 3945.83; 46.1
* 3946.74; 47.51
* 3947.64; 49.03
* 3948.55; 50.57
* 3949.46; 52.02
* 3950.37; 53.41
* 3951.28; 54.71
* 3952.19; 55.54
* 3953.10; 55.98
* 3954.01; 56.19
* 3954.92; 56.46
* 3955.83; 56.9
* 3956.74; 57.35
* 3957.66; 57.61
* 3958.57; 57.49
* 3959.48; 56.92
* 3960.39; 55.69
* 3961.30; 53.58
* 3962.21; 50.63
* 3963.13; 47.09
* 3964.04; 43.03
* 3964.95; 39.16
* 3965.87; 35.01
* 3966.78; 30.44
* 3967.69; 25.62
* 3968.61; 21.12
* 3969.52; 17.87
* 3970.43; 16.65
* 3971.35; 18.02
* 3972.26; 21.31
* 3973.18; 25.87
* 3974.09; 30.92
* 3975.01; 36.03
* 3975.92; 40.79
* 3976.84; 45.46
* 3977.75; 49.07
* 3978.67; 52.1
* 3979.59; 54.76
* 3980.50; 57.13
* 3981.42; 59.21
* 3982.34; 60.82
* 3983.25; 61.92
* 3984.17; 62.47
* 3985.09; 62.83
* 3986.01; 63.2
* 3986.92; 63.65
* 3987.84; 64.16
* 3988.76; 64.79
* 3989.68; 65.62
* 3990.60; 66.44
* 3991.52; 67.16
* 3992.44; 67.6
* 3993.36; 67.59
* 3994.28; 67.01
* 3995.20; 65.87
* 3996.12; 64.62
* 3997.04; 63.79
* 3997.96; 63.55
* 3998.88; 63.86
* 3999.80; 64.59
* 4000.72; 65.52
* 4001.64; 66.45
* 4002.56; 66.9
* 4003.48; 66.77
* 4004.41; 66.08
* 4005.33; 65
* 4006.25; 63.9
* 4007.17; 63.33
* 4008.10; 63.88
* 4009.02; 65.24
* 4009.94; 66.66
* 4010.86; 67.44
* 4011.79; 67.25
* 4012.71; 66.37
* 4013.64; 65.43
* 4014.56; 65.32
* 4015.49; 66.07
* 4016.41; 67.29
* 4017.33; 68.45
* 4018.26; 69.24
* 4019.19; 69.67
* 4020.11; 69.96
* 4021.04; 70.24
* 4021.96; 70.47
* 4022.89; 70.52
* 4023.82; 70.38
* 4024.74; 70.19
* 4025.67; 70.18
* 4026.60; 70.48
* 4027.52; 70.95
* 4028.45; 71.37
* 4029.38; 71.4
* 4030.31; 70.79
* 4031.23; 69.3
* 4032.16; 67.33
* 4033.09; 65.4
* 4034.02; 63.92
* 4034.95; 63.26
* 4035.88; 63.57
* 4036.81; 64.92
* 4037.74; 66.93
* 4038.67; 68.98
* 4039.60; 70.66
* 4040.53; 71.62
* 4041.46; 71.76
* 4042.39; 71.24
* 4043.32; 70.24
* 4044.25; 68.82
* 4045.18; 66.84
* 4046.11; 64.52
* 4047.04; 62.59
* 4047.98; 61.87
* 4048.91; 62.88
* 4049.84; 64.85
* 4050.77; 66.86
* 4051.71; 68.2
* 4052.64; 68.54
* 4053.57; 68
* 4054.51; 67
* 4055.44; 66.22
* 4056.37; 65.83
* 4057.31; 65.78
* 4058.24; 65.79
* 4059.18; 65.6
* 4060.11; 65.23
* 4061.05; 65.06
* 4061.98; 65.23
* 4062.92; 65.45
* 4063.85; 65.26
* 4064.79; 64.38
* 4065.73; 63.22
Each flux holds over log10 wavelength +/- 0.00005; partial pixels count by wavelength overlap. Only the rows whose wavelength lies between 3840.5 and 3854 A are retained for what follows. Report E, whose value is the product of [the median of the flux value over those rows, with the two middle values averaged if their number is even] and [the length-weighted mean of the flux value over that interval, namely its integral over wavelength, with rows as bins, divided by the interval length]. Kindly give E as 3178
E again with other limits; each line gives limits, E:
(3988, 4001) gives 4296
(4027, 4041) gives 4694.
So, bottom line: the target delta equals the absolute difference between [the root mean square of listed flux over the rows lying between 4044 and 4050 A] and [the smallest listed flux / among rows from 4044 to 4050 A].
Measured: 2.8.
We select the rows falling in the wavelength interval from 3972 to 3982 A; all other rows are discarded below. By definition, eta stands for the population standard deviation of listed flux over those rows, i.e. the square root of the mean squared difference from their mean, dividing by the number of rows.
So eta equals 12.4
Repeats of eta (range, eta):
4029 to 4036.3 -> 3.1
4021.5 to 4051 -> 3.2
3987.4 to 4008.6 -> 1.4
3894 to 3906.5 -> 1.8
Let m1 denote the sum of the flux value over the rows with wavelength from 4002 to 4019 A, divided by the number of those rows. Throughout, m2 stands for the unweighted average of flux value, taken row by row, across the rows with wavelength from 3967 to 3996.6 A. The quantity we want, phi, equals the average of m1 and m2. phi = 58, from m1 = 66.1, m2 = 50.2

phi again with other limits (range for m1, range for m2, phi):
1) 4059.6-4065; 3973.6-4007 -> 63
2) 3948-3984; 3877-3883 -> 50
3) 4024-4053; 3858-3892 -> 60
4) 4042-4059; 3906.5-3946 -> 54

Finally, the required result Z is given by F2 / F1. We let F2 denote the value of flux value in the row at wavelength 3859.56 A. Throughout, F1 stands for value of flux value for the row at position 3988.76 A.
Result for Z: 0.8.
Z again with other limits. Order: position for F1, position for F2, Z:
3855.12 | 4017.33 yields 1.1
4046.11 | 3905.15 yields 0.8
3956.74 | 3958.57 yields 1.0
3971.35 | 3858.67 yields 3.0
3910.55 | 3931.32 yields 0.5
